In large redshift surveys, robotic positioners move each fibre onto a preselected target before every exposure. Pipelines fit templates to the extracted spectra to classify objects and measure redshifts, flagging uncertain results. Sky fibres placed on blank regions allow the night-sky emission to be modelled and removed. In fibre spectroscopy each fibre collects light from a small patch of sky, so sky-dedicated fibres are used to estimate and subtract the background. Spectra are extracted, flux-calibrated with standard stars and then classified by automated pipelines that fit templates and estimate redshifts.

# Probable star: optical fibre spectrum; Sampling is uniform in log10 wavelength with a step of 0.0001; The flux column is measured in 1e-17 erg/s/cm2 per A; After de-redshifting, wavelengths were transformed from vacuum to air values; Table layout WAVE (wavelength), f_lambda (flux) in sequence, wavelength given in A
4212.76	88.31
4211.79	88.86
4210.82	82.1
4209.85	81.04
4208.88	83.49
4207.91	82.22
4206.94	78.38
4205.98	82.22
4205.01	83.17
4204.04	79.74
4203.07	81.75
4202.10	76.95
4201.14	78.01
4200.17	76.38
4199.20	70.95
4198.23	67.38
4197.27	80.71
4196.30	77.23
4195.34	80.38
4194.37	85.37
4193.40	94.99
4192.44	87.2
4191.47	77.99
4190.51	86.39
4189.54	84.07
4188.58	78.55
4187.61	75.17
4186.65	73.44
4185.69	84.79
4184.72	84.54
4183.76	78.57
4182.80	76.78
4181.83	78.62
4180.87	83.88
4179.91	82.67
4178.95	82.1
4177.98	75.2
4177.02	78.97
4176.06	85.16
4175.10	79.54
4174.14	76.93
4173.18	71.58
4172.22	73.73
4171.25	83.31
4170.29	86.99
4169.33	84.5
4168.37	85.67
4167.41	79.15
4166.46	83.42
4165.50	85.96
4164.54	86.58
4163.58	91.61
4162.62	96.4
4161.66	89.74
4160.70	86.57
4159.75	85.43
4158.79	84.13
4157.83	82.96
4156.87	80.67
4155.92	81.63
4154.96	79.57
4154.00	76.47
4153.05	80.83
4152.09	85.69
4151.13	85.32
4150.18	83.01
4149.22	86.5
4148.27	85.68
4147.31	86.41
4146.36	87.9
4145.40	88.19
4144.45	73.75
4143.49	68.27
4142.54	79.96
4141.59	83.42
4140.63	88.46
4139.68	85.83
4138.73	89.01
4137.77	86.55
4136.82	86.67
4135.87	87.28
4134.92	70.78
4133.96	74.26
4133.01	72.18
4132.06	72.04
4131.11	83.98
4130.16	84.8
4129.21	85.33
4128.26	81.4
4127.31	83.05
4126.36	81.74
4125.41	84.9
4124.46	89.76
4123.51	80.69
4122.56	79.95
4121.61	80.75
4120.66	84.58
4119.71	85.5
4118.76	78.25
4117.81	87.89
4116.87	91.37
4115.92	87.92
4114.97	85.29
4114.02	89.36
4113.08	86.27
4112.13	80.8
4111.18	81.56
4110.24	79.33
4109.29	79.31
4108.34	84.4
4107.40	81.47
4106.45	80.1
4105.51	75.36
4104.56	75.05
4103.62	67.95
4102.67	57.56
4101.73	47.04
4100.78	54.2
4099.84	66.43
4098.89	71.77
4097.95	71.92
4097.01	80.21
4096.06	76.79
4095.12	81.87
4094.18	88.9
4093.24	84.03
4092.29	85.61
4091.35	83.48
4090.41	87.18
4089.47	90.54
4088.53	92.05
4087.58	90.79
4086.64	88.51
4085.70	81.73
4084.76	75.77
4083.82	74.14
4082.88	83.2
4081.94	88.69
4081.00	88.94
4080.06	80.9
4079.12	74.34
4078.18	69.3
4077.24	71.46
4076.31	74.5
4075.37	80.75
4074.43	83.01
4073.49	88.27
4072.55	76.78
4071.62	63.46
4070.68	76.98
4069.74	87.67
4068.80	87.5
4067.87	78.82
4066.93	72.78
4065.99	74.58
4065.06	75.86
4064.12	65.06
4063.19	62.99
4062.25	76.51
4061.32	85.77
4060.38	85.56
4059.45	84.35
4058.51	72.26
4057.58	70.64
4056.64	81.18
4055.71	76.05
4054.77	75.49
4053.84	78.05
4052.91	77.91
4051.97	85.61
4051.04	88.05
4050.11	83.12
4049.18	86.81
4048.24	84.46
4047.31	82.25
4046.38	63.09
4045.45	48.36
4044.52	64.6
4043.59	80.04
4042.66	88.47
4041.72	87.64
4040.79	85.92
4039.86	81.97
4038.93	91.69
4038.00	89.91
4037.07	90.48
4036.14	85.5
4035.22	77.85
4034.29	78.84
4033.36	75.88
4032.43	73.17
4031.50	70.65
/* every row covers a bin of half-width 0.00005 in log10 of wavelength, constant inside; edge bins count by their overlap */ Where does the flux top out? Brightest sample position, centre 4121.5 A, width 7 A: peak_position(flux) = 4124.46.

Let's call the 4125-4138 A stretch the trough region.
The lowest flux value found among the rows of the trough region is 70.78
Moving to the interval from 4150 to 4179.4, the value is 71.58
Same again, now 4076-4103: 47.04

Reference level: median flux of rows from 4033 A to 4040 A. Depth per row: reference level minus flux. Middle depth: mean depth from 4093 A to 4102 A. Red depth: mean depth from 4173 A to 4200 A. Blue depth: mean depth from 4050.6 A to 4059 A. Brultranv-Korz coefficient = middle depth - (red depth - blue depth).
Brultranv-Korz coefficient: 13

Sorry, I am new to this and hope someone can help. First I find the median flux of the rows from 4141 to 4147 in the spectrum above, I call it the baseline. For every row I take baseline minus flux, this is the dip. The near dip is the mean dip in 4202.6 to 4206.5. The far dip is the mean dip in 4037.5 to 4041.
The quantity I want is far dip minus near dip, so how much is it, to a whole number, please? -6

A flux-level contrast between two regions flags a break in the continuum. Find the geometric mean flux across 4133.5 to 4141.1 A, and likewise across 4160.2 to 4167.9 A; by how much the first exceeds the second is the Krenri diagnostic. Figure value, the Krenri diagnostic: -4.0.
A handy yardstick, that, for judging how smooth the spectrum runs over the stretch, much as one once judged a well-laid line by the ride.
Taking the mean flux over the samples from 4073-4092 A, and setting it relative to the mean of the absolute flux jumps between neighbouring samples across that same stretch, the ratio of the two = 20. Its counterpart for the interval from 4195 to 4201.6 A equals 15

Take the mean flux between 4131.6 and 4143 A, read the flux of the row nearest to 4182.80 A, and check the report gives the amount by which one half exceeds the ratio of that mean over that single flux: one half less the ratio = -0.56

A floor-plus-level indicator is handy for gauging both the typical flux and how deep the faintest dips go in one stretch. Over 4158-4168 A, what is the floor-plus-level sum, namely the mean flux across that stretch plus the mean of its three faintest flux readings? 169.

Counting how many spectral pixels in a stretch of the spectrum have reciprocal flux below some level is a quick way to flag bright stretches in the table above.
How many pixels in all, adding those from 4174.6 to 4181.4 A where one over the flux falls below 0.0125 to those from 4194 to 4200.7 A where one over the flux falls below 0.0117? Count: 4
